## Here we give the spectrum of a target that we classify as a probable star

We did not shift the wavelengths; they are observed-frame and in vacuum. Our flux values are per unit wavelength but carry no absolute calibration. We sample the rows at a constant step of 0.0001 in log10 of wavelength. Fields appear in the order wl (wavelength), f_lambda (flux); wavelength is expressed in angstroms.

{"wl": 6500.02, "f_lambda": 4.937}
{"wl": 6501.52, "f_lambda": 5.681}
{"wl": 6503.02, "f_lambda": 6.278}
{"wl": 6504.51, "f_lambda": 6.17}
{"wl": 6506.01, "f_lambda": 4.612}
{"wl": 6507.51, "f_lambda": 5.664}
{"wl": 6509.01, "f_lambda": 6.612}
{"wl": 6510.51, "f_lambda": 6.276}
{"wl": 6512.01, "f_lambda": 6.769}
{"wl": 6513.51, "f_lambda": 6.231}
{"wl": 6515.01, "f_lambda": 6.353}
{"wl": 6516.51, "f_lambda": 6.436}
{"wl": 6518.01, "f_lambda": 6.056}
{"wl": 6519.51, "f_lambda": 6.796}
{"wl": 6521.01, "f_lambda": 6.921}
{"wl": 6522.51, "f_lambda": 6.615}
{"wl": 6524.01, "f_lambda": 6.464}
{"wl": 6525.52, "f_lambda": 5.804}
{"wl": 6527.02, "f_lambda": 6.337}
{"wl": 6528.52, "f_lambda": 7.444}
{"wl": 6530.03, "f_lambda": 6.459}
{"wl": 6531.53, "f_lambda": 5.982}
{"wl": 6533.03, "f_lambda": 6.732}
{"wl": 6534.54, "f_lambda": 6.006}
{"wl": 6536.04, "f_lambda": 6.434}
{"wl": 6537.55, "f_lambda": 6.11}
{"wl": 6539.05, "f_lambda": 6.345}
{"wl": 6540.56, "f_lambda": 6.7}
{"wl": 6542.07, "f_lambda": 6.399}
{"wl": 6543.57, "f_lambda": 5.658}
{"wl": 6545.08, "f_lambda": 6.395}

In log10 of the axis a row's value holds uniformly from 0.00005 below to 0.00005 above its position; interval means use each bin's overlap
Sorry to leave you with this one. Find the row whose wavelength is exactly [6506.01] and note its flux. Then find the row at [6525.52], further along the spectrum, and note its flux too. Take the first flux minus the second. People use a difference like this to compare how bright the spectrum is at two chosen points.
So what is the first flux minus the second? -1.2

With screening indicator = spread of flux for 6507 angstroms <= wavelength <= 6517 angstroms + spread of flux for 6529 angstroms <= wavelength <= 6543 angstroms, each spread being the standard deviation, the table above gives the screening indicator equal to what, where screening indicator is 0.6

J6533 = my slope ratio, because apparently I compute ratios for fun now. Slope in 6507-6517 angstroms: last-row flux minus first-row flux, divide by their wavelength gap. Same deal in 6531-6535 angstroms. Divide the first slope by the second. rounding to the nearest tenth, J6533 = 10.8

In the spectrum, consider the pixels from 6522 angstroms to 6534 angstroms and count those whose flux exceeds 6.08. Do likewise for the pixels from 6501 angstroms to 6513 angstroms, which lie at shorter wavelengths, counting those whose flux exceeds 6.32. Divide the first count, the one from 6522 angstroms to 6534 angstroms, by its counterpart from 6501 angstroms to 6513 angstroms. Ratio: 3.00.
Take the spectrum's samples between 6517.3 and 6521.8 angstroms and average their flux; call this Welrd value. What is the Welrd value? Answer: 6.6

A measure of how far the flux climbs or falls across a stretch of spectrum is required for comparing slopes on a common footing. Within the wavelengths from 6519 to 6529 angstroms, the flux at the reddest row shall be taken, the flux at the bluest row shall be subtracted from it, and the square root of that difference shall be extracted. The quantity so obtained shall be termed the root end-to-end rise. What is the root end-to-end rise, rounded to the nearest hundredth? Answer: 0.80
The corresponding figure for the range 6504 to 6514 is 0.25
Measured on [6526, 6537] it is 0.31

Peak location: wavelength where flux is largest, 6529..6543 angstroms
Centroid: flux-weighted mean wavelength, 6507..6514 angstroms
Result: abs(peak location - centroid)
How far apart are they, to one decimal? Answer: 22.5 angstroms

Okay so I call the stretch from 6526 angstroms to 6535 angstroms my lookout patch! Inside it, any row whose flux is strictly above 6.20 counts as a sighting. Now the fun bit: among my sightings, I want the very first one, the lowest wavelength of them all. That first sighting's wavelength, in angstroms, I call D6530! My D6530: 6527.02 angstroms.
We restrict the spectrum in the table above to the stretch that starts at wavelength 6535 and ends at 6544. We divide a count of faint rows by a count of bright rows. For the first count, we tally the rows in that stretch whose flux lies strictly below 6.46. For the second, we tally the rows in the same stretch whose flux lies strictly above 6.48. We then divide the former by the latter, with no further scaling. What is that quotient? 5.0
